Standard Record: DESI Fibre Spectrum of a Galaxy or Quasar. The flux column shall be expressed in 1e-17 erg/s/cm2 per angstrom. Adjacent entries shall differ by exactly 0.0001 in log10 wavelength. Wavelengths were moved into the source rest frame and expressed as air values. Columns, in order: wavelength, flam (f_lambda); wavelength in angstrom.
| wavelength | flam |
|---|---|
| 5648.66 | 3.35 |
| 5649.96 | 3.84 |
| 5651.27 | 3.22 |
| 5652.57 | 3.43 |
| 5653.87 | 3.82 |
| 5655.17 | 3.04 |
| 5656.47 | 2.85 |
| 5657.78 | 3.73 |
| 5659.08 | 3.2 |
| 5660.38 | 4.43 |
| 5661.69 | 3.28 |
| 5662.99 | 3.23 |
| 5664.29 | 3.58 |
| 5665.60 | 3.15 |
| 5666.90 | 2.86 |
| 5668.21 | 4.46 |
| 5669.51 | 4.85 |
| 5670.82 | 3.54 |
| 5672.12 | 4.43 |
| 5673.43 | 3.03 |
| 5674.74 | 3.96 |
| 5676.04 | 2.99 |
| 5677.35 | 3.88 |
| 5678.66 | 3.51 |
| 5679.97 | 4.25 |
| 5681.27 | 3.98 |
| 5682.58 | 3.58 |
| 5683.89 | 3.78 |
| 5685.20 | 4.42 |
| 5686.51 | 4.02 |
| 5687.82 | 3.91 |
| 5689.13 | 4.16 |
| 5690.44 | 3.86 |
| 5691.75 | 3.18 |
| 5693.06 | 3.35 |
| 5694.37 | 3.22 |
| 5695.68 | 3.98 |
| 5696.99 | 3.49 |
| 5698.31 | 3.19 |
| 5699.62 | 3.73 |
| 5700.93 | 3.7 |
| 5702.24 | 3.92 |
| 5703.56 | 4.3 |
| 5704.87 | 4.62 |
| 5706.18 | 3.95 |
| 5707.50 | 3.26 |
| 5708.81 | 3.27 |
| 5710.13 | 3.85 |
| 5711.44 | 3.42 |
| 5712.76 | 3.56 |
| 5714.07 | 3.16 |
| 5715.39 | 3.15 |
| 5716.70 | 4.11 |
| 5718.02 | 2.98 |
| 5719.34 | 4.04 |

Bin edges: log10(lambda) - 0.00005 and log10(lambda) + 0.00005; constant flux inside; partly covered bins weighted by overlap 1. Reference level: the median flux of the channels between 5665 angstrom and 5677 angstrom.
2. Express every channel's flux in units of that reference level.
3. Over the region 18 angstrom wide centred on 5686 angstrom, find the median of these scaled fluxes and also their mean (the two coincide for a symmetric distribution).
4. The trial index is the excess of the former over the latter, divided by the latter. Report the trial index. 0.02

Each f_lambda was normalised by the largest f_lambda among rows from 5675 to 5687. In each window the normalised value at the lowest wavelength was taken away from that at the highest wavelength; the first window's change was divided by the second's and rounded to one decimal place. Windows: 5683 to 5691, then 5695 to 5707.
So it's -2.7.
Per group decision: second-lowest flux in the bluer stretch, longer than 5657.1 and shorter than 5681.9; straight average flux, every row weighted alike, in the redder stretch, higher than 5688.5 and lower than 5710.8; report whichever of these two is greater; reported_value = 3.71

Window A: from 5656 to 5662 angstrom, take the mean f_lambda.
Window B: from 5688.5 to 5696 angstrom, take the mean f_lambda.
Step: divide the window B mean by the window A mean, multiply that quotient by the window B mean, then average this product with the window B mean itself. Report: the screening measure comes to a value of 3.7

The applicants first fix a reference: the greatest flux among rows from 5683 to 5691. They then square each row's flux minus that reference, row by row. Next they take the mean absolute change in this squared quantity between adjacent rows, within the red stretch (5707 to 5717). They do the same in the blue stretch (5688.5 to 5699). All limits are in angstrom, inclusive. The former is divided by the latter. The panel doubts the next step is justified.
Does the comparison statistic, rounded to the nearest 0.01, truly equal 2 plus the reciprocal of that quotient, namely 3.09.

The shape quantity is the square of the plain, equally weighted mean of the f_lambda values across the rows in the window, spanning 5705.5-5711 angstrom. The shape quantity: 13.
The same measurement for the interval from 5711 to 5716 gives 11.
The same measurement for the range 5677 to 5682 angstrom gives 15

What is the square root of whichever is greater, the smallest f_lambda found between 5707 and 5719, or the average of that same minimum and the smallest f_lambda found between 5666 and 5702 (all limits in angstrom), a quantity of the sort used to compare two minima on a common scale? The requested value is 1.73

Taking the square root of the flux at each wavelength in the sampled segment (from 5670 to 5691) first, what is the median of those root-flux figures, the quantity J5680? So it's 1.97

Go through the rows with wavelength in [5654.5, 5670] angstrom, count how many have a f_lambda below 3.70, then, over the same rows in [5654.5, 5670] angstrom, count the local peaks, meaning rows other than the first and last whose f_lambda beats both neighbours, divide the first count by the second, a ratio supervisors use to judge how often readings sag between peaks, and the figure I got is 2.7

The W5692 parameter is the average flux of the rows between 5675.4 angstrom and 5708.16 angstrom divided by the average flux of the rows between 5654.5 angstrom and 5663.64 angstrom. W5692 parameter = 1.11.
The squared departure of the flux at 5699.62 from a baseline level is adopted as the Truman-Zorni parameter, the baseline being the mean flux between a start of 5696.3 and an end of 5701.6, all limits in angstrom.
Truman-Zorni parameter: 0.04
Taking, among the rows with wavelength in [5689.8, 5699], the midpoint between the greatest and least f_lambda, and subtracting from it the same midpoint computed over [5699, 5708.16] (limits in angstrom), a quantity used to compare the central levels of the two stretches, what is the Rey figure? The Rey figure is -0.36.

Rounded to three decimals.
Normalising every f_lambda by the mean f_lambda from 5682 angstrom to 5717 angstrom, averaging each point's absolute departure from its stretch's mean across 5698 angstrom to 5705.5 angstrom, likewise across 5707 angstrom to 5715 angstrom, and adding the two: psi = 0.151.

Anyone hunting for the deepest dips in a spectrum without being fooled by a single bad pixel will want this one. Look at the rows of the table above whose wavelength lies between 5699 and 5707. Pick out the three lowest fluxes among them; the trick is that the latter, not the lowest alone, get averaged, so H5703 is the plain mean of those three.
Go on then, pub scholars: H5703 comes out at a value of 3.8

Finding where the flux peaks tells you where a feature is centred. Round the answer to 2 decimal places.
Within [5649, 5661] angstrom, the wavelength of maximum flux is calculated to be 5660.38 angstrom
